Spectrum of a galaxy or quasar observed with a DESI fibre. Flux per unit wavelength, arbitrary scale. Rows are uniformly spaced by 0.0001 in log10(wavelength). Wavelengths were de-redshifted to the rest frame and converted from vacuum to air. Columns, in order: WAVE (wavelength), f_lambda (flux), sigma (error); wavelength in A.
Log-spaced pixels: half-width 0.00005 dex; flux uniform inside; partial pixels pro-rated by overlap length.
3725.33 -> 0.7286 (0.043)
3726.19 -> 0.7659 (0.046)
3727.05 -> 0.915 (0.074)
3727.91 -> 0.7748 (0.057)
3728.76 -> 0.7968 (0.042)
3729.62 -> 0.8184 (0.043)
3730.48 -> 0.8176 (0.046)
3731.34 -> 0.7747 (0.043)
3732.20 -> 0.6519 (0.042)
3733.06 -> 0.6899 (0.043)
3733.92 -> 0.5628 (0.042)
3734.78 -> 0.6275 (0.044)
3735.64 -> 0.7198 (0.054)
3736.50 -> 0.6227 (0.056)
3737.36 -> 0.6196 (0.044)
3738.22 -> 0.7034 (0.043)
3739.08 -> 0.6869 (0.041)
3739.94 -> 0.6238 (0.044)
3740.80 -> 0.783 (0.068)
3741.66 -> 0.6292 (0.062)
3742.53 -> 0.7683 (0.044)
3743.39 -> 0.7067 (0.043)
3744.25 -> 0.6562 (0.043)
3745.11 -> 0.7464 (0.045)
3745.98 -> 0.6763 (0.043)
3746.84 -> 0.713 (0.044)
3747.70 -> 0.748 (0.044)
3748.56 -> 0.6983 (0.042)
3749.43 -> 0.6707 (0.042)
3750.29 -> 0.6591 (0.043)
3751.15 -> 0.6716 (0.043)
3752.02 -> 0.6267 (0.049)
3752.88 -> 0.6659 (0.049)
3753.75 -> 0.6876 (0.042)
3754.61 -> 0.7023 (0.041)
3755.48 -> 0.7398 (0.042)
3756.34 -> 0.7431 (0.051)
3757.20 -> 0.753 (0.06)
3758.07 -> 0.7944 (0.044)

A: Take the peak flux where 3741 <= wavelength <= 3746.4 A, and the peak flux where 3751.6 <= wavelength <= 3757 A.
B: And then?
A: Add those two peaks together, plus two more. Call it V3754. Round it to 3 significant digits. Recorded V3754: 3.51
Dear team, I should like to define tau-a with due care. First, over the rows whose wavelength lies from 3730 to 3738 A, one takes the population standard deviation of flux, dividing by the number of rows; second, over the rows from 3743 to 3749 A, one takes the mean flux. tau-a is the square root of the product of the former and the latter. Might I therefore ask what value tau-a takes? 0.234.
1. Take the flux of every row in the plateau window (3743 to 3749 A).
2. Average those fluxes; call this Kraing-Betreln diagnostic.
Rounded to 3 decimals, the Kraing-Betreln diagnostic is 0.706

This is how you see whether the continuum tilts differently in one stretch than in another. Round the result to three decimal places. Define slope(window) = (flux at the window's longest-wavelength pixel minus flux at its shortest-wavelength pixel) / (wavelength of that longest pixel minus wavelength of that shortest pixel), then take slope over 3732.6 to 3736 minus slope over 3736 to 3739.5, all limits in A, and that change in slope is -0.013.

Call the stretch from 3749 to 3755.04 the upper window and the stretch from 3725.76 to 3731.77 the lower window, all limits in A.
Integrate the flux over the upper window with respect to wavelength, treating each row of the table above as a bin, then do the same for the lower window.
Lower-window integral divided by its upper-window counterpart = 1.20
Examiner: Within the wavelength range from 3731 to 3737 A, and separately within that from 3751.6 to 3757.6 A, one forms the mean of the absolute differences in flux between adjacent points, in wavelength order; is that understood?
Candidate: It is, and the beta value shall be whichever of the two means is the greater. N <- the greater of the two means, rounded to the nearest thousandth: 0.090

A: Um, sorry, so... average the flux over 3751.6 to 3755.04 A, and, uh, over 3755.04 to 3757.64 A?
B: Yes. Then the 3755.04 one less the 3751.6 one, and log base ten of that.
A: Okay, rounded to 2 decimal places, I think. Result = -1.13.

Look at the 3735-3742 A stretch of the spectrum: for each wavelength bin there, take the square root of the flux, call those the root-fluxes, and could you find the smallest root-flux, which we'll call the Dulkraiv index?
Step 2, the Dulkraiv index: 0.787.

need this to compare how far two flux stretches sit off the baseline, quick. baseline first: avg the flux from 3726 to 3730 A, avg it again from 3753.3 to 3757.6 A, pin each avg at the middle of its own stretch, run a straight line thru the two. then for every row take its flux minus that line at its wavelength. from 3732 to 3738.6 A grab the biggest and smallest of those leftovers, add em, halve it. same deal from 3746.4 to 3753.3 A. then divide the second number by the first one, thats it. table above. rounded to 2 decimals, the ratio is 0.37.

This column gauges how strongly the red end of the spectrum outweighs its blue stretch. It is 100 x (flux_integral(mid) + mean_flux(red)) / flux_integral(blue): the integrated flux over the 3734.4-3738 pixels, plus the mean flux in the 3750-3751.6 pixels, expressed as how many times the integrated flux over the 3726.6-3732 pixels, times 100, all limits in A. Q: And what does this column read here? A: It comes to 69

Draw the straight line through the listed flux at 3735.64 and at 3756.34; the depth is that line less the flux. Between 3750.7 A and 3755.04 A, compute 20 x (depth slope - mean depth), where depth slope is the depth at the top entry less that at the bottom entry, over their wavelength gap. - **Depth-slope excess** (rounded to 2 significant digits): -1.5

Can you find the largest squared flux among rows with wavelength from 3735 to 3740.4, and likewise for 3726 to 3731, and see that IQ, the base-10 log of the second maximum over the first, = 0.21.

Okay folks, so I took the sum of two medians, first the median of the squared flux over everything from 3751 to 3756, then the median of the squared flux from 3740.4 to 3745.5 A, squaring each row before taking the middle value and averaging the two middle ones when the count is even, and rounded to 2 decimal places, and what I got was 0.99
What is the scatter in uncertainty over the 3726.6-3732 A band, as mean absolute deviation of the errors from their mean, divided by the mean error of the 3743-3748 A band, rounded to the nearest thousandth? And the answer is 0.224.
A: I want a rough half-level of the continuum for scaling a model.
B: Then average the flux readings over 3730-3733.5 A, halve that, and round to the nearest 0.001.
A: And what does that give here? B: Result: 0.367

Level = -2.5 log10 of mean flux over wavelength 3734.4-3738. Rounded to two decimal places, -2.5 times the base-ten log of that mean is 0.47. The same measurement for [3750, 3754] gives 0.45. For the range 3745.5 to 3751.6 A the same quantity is 0.40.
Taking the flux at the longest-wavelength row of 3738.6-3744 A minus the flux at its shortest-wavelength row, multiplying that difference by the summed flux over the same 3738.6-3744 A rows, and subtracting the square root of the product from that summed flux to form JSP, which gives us 3.9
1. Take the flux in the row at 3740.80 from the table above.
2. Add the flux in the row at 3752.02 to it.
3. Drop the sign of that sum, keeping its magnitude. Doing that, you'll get 1.41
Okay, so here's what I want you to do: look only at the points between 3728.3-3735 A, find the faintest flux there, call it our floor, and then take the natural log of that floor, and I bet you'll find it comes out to -0.575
